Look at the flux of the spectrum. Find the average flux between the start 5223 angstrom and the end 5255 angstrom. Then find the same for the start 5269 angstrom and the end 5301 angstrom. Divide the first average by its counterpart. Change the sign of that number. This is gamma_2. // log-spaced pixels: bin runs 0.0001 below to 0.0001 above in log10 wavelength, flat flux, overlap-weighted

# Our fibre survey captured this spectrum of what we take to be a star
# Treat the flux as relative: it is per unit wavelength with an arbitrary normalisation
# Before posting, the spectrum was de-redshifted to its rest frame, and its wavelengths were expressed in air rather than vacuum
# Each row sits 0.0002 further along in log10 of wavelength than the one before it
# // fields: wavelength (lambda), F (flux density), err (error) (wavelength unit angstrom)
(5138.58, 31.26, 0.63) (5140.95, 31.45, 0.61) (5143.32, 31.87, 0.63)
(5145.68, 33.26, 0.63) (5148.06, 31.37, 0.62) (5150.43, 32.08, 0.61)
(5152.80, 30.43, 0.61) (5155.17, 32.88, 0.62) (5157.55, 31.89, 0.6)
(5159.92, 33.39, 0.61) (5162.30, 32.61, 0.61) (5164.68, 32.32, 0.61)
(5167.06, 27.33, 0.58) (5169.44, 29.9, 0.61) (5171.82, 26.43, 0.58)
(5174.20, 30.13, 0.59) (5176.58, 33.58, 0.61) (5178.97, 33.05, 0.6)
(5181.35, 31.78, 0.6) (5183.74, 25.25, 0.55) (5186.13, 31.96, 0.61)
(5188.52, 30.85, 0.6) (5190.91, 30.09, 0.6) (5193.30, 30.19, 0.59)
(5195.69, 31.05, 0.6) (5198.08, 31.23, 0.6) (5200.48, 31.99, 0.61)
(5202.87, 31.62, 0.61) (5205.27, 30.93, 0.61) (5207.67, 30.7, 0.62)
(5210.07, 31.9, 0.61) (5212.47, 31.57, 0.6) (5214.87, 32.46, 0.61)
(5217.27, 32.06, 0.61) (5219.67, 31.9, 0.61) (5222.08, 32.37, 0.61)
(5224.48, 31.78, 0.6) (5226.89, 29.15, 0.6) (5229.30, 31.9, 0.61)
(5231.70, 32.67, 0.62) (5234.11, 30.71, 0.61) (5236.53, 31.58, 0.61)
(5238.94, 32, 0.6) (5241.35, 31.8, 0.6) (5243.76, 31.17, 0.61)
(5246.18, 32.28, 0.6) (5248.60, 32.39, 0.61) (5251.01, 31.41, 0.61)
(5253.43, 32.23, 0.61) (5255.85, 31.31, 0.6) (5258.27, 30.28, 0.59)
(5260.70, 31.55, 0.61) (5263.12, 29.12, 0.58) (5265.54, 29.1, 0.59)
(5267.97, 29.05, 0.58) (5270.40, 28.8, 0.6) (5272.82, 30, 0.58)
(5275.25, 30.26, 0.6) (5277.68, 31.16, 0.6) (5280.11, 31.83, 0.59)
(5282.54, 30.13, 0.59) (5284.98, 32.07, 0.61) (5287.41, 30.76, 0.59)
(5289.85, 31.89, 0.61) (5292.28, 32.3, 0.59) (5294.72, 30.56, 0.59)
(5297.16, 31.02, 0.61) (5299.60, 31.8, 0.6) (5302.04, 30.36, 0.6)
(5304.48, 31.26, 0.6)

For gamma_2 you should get -1.02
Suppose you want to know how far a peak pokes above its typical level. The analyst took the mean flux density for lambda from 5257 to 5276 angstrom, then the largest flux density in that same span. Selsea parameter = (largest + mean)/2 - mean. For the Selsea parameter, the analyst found 0.89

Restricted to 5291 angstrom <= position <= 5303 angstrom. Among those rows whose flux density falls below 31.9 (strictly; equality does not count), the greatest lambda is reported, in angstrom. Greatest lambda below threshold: 5302.04 angstrom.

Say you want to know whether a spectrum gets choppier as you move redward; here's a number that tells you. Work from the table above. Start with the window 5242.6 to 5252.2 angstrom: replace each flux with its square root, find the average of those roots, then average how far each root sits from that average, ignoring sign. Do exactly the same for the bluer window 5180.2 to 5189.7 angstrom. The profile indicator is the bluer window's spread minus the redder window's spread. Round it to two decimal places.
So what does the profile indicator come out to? 0.17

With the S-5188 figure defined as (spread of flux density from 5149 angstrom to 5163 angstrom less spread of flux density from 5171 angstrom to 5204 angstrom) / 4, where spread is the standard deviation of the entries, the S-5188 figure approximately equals -0.3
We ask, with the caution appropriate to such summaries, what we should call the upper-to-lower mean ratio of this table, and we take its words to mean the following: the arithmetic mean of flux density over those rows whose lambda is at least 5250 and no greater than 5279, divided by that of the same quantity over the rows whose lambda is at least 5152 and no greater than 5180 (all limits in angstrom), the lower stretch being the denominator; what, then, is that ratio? 0.97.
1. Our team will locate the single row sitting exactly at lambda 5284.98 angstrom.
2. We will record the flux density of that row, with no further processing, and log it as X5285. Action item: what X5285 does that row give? 32.07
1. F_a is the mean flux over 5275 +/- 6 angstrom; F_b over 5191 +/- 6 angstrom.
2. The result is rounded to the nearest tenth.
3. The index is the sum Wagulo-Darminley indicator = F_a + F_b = 61.2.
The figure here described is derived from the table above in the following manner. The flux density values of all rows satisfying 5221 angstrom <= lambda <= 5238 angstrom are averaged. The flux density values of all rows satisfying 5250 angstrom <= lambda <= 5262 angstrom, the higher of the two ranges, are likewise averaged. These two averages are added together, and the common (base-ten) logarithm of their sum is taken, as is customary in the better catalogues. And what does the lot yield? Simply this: 1.80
